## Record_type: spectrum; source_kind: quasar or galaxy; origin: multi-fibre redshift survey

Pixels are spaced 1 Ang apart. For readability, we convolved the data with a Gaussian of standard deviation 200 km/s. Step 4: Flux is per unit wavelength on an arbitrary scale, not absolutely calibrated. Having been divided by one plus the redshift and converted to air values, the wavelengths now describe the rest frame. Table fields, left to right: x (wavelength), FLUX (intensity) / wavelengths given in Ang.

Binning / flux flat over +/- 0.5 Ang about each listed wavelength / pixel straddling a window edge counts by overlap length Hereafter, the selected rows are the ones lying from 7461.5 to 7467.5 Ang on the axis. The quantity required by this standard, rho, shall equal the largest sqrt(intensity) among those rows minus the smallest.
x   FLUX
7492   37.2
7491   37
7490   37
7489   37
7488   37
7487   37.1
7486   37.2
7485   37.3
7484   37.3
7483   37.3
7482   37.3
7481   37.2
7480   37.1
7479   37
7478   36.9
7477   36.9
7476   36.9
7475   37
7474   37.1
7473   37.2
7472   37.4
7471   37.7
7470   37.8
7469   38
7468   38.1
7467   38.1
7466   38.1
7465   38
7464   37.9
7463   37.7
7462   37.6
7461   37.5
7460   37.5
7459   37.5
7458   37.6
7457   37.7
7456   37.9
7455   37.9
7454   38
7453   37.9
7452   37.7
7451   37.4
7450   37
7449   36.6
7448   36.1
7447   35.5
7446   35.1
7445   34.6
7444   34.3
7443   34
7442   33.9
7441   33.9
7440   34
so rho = 0.04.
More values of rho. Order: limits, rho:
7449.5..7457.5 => 0.08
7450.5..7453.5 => 0.04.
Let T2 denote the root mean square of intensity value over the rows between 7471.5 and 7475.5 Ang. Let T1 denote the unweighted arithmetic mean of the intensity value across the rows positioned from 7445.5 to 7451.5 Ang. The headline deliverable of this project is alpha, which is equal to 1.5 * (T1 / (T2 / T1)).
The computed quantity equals 53.1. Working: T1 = 36.3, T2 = 37.2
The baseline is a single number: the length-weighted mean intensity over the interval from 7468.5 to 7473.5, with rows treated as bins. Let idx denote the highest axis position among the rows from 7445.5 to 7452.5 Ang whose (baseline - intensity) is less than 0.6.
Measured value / 7452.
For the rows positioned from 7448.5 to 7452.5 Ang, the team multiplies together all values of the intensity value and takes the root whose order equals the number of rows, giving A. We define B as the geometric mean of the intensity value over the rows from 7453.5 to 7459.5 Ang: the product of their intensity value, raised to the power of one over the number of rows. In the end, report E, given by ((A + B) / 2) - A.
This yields 0.3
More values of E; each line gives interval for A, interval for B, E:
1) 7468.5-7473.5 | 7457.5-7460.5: 0.0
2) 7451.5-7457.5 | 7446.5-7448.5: -1.0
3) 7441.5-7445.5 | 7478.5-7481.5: 1.5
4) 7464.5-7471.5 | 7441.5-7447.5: -1.7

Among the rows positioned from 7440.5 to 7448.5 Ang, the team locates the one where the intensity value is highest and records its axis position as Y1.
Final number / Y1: 7448 Ang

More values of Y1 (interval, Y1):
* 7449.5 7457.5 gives 7454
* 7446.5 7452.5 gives 7452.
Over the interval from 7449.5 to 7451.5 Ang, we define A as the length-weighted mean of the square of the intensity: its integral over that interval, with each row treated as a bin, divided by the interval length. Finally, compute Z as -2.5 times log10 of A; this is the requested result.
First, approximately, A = 1384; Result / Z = -7.85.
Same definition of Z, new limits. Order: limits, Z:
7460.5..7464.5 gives -7.88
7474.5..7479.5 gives -7.84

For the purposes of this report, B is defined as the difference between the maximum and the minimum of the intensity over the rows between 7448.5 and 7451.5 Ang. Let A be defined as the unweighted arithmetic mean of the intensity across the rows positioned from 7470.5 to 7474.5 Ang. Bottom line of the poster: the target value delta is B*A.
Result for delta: 30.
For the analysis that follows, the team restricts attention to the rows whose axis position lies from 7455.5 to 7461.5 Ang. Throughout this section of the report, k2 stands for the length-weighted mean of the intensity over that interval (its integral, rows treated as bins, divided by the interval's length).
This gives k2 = 37.6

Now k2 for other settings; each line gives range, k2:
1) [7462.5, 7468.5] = 38.0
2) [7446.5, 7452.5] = 36.7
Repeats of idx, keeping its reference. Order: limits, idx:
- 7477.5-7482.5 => 7482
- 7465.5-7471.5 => 7471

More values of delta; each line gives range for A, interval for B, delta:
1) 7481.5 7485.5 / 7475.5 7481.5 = 11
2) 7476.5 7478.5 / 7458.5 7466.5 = 22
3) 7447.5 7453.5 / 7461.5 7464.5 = 11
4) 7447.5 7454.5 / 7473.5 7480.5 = 7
